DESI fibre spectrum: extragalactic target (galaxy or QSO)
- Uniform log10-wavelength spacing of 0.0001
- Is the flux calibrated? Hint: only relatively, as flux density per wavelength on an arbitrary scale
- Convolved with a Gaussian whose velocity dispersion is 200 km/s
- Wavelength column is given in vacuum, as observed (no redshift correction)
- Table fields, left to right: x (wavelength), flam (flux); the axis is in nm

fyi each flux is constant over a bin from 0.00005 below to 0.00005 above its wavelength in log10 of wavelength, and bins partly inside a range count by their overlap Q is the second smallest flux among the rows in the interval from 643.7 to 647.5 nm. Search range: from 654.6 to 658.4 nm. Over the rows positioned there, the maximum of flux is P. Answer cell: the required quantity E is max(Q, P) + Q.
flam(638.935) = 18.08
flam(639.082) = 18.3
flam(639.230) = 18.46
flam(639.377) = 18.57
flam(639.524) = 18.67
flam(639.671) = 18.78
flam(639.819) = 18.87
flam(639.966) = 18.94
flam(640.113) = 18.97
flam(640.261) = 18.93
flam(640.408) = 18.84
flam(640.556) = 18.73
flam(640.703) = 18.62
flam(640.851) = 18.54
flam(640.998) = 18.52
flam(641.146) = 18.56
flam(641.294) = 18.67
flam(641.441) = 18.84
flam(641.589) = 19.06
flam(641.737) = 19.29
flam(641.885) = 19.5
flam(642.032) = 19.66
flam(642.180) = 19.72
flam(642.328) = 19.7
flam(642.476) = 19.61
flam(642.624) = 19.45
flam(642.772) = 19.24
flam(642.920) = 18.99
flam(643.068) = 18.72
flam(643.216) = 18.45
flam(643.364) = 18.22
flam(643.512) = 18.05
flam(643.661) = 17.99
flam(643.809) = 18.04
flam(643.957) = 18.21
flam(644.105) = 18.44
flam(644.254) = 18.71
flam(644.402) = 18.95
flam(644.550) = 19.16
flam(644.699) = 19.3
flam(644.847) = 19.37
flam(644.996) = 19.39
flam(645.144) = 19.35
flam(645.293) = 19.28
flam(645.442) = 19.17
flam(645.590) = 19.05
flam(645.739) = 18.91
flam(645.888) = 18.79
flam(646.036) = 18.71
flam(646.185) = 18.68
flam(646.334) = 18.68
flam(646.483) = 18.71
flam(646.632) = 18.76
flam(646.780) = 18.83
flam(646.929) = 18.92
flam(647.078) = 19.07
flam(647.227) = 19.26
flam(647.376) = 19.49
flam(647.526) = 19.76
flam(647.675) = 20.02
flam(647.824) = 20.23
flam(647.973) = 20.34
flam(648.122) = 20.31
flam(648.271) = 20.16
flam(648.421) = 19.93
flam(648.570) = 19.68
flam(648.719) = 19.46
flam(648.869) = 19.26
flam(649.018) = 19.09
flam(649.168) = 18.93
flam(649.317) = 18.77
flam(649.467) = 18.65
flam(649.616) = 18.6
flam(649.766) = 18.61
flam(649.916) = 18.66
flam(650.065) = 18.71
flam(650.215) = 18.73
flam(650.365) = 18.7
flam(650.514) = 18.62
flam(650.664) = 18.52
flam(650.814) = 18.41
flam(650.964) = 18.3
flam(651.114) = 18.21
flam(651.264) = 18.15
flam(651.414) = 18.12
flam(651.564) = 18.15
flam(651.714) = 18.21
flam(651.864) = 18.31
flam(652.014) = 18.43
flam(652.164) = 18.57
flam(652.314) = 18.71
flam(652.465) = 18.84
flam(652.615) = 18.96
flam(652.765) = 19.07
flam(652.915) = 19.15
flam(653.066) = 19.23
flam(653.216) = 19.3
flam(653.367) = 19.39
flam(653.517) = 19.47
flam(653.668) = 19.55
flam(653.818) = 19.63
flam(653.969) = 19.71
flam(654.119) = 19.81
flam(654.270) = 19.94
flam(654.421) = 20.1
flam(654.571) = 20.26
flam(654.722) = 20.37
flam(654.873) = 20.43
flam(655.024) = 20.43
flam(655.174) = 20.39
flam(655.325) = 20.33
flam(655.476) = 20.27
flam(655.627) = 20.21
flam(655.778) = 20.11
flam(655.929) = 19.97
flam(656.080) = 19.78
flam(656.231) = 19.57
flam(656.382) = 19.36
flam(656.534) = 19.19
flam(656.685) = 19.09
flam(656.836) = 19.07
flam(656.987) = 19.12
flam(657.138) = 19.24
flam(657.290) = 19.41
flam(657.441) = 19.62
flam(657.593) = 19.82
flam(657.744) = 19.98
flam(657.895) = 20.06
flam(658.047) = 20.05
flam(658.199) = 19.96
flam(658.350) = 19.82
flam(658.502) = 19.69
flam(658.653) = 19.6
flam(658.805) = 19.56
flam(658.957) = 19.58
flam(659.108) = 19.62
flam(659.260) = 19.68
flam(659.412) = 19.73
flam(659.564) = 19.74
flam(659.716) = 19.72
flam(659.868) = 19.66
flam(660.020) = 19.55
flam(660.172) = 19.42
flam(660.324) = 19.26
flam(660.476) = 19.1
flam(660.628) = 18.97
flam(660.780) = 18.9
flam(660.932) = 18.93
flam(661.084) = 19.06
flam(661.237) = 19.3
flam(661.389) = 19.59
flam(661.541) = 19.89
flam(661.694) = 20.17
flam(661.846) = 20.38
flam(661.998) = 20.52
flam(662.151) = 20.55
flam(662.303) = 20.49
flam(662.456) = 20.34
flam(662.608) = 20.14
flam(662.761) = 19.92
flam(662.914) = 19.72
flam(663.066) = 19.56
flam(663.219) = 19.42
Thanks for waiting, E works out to 38.6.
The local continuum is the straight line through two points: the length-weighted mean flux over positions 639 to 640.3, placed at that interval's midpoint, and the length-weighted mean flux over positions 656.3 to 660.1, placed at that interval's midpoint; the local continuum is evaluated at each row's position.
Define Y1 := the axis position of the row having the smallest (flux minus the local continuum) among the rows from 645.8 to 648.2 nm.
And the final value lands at 646.334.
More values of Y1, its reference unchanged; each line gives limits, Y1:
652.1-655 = 652.164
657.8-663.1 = 660.780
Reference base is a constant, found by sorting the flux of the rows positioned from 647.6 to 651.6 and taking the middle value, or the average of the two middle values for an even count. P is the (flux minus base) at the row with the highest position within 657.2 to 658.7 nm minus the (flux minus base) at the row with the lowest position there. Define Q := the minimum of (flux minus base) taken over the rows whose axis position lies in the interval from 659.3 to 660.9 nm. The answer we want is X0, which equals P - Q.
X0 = 0.0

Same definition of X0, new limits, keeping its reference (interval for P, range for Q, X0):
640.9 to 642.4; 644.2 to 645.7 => 1.2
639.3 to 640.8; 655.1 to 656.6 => -0.4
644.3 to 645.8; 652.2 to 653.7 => 0.0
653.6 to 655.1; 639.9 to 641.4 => 1.1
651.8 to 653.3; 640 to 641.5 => 1.2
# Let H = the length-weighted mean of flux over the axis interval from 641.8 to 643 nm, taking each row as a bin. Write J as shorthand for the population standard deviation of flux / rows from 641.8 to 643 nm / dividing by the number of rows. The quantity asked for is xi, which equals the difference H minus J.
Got 19.2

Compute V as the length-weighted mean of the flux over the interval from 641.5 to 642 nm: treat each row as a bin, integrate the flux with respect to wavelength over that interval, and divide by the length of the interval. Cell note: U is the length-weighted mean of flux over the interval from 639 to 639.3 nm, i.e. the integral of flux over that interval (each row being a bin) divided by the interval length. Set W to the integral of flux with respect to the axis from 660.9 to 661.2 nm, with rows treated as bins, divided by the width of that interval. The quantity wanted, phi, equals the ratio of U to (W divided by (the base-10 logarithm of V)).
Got 1.24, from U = 18.3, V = 19.3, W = 19.0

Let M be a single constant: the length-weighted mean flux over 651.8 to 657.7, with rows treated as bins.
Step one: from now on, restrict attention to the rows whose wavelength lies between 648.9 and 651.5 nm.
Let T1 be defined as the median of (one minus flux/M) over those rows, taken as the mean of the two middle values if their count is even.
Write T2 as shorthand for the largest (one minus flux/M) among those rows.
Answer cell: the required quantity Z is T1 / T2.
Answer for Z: 0.65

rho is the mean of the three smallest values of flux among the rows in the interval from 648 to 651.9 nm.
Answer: 18.1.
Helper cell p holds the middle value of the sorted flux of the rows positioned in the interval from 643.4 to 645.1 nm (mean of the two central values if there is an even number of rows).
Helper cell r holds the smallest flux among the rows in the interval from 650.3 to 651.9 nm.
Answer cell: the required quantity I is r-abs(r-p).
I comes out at 17.5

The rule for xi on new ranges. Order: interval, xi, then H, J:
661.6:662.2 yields 20.2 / 20.4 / 0.15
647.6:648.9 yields 19.6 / 20.0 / 0.36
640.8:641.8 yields 18.5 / 18.8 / 0.27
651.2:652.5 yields 18.1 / 18.4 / 0.25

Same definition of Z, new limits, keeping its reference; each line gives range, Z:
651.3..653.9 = 0.41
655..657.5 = -0.15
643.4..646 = 0.38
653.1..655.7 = -2.20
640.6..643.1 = 0.48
